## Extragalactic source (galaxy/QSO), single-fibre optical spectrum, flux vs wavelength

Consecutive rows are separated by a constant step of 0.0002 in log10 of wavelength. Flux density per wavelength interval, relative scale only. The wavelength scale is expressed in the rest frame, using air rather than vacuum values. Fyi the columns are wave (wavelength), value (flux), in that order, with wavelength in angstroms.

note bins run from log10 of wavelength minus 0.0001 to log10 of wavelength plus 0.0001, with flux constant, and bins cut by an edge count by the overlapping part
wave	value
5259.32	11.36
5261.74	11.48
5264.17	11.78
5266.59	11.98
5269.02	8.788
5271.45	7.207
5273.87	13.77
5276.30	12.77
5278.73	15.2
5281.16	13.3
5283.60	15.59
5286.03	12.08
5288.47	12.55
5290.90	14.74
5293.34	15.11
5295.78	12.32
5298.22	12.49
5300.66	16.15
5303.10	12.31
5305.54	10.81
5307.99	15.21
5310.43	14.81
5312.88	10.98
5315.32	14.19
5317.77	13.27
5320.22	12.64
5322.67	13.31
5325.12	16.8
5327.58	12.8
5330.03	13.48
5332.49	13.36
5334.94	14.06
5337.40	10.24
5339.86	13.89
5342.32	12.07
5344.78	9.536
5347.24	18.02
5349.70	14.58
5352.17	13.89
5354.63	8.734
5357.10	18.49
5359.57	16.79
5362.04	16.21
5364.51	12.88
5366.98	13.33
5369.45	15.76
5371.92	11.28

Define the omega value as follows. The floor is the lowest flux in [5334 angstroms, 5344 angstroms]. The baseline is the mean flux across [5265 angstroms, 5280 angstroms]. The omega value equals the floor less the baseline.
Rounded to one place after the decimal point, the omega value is -1.4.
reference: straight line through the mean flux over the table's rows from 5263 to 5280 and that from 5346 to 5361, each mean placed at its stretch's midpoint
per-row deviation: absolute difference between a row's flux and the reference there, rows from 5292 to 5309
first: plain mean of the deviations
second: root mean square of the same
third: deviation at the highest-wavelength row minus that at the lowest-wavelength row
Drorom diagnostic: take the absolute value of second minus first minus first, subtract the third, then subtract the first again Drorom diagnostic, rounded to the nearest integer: 0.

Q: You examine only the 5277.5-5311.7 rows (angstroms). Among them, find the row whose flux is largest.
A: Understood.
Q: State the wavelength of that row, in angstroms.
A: 5300.66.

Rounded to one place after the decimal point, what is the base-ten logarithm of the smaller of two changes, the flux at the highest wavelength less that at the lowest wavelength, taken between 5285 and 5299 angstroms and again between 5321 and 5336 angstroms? -0.4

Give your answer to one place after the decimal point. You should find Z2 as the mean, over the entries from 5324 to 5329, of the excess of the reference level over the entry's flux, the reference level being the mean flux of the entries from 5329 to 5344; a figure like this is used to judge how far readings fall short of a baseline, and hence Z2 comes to -2.0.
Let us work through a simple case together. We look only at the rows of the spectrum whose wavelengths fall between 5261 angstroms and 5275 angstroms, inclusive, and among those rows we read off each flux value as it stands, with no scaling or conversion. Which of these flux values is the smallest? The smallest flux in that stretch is 7.207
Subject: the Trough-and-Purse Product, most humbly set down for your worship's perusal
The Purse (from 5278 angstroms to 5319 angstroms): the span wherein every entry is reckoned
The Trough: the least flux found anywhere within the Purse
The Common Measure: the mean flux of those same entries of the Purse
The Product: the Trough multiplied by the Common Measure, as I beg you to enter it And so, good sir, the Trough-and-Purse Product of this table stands 147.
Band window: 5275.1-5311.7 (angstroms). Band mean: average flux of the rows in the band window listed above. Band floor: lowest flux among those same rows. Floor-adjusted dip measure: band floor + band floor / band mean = 12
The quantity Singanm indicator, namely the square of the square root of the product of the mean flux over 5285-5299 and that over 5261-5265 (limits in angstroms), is 154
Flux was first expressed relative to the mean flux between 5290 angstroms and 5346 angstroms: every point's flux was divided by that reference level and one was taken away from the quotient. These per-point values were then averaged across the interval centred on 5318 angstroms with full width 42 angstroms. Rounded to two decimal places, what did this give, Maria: 0.01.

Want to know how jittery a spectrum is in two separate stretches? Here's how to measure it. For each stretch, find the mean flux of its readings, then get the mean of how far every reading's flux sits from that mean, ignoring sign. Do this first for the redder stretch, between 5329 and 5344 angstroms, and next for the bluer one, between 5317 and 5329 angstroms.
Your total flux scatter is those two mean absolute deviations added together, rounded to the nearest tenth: 2.3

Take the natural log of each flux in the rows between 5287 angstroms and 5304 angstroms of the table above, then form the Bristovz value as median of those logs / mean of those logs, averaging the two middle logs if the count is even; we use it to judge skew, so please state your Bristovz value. 0.97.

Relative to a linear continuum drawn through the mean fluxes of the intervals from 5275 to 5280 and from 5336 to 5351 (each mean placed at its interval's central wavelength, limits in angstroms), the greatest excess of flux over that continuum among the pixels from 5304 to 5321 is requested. 1.7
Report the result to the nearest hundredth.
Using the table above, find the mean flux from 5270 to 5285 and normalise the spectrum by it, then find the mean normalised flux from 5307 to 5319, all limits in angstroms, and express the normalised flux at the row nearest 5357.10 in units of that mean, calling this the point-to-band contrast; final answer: 1.35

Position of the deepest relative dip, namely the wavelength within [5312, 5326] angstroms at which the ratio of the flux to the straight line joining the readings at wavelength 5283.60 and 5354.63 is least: 5312.88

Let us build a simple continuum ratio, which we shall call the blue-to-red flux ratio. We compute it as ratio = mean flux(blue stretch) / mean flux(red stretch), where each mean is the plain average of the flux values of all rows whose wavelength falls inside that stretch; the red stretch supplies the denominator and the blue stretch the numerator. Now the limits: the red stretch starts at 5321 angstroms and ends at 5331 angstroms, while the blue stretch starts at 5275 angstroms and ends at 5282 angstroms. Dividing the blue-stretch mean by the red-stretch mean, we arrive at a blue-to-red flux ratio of 0.98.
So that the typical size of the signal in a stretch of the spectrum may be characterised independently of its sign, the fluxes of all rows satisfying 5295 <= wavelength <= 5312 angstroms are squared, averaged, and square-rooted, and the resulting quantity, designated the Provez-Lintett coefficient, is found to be 13.6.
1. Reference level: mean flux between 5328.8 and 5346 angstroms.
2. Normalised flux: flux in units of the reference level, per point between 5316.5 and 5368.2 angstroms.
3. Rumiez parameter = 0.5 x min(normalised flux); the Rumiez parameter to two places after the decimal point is 0.35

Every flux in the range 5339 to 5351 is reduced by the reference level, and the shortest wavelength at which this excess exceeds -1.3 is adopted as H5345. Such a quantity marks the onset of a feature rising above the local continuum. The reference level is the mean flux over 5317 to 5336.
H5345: 5339.86 angstroms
